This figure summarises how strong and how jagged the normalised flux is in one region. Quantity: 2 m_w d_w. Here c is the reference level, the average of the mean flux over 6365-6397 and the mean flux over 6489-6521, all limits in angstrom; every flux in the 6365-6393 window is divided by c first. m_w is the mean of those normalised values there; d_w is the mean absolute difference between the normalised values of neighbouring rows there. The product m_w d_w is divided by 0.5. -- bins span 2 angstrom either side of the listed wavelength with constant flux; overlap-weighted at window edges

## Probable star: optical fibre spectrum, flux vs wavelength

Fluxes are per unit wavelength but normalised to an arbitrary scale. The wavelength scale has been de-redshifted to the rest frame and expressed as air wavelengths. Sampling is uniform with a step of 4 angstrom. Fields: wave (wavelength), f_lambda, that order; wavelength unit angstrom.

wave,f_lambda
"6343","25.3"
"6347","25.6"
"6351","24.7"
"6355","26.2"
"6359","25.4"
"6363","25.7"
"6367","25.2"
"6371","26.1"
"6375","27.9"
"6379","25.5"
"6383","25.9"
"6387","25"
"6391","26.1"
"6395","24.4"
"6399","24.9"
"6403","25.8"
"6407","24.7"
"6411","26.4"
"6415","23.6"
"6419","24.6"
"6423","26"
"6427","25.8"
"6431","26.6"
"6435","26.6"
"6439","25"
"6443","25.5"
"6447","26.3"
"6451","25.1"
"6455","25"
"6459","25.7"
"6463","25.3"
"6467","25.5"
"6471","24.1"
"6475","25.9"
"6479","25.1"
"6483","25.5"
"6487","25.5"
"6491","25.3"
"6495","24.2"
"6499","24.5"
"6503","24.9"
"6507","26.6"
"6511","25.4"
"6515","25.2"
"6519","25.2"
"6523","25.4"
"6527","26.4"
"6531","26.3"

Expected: 0.10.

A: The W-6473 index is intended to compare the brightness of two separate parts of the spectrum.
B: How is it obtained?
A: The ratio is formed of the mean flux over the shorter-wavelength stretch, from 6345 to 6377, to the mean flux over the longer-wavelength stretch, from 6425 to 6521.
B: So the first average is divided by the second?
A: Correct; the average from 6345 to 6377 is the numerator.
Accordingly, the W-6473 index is 1.02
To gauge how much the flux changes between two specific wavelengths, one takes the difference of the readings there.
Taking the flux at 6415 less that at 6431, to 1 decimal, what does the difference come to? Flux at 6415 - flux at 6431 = -3.0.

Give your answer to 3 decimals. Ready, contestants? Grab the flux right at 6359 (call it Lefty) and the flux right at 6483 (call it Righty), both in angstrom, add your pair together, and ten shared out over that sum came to 0.196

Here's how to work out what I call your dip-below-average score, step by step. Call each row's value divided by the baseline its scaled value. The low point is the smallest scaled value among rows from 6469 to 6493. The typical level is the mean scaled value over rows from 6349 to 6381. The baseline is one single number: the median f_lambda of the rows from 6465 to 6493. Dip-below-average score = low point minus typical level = -0.068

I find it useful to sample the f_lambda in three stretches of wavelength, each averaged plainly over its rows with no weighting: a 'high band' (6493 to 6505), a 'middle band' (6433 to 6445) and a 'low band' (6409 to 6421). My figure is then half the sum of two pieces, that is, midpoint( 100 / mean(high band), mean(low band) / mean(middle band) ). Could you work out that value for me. 2.522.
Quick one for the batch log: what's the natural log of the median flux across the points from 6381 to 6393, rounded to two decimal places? 3.25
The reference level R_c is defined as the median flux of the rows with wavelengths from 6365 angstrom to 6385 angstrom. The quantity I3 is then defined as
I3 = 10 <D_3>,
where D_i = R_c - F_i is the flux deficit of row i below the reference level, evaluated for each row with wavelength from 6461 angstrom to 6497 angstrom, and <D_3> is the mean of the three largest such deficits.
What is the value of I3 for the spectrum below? 14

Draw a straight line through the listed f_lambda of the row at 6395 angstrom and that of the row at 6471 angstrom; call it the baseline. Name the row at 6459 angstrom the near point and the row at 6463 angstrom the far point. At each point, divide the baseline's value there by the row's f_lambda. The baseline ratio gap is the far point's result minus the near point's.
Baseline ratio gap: 0.014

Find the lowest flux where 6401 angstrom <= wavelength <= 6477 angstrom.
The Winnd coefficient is 23.6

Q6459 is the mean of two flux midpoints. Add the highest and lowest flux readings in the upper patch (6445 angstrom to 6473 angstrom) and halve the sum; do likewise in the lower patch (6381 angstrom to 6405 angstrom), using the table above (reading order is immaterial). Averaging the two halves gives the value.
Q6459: 25.2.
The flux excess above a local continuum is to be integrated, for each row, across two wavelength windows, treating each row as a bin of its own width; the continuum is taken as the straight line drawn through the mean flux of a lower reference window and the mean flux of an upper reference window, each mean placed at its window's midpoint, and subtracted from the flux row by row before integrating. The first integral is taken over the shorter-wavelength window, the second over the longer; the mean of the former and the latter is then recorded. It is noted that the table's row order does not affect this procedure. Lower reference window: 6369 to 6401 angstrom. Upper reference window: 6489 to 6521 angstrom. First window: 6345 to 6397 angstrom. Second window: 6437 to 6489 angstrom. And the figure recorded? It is -3.5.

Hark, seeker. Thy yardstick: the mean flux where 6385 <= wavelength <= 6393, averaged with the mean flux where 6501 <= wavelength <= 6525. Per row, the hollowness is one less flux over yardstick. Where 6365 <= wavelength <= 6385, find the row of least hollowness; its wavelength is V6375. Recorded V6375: 6375 angstrom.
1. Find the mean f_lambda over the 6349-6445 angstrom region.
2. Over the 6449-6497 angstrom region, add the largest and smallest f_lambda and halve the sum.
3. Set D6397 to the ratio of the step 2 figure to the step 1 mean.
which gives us 0.98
